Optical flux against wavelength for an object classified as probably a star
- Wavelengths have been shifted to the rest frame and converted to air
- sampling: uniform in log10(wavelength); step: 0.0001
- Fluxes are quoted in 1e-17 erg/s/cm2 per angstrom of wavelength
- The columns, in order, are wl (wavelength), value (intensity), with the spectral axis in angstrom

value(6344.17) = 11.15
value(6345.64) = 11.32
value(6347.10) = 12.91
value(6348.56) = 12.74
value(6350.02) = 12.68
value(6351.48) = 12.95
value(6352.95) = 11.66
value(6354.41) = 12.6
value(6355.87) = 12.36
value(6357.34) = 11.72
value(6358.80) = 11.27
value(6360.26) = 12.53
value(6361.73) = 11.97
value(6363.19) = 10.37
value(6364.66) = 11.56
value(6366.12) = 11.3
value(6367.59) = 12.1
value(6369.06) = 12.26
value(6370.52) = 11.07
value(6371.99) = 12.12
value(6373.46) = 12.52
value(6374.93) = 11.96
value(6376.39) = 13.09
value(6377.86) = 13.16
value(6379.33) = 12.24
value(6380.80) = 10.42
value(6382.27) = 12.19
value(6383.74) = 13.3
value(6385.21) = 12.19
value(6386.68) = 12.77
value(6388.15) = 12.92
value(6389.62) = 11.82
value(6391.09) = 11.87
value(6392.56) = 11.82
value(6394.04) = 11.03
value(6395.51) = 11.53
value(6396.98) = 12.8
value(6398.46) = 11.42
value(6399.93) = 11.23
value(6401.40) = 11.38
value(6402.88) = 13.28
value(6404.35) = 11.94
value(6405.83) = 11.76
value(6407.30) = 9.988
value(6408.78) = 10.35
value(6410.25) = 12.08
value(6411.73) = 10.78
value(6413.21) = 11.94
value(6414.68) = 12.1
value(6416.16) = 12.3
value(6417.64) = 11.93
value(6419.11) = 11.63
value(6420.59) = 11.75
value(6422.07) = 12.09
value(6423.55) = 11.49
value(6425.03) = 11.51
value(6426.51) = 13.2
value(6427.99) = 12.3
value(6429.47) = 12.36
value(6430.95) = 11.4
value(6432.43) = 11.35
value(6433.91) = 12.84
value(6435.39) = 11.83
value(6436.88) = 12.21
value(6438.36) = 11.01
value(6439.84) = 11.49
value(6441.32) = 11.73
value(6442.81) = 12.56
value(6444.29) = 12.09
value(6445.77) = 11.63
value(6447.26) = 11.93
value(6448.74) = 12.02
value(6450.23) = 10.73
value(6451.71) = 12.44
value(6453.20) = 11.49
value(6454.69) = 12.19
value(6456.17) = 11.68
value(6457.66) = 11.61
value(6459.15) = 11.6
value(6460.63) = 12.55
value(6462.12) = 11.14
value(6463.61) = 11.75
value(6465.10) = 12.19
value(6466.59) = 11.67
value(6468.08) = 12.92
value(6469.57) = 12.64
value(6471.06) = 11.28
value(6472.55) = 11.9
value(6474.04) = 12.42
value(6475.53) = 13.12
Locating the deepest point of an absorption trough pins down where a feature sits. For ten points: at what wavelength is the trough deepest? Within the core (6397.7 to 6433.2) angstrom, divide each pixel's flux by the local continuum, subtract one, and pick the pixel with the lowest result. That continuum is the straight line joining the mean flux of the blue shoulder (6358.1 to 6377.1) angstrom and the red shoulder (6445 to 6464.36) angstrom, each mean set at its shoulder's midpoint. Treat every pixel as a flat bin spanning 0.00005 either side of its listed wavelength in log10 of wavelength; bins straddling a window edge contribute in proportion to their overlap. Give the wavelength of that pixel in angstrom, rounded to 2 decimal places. 6407.30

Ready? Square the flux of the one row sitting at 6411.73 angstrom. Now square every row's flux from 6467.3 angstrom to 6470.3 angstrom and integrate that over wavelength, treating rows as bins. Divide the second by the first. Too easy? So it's 4.2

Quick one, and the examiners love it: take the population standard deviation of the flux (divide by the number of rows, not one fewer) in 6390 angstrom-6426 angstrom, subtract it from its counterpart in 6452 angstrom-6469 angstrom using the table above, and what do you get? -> -0.19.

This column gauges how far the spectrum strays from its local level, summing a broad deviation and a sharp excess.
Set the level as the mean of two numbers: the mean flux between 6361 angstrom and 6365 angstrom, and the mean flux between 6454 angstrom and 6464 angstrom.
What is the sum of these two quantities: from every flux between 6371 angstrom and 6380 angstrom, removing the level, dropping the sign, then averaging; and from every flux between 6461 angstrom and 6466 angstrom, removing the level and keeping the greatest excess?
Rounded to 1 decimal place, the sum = 1.6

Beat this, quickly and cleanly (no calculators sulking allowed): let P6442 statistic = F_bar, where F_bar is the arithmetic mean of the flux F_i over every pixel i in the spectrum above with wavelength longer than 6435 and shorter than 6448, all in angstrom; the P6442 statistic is 11.8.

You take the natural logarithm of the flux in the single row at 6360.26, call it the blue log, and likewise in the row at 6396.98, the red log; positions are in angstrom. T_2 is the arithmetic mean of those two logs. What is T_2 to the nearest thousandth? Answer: 2.539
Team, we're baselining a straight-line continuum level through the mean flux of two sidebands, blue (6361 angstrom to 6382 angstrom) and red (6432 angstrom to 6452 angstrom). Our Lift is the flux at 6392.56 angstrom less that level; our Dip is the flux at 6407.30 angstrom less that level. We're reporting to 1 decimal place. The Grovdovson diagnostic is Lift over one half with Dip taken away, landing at 0.0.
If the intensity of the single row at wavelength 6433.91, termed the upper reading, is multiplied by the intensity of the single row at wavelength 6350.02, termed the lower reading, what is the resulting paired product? 163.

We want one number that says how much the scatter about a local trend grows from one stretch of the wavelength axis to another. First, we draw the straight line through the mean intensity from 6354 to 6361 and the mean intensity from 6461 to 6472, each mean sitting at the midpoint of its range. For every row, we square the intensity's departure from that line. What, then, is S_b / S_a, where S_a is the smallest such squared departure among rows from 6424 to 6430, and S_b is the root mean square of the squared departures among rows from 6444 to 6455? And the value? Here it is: 6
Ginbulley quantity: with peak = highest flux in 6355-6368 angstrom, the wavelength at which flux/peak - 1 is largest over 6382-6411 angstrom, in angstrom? 6383.74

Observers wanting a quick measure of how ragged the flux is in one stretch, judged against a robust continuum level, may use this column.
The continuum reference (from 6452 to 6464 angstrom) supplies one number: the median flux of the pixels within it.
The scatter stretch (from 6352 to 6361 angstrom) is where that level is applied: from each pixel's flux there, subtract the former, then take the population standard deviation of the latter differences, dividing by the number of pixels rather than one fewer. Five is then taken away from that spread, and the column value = -4.5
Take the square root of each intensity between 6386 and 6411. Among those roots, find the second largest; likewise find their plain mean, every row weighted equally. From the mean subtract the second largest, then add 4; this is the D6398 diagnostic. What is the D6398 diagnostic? 3.83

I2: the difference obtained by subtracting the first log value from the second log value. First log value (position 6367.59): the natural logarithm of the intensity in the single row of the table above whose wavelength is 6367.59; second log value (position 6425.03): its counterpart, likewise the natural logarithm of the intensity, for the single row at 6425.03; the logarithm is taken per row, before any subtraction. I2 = -0.05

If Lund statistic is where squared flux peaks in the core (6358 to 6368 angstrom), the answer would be 6360.26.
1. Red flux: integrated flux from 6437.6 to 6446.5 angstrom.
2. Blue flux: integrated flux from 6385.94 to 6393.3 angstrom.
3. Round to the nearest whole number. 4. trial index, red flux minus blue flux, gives 15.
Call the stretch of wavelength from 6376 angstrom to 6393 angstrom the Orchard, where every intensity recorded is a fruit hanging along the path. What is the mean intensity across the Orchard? 12.3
